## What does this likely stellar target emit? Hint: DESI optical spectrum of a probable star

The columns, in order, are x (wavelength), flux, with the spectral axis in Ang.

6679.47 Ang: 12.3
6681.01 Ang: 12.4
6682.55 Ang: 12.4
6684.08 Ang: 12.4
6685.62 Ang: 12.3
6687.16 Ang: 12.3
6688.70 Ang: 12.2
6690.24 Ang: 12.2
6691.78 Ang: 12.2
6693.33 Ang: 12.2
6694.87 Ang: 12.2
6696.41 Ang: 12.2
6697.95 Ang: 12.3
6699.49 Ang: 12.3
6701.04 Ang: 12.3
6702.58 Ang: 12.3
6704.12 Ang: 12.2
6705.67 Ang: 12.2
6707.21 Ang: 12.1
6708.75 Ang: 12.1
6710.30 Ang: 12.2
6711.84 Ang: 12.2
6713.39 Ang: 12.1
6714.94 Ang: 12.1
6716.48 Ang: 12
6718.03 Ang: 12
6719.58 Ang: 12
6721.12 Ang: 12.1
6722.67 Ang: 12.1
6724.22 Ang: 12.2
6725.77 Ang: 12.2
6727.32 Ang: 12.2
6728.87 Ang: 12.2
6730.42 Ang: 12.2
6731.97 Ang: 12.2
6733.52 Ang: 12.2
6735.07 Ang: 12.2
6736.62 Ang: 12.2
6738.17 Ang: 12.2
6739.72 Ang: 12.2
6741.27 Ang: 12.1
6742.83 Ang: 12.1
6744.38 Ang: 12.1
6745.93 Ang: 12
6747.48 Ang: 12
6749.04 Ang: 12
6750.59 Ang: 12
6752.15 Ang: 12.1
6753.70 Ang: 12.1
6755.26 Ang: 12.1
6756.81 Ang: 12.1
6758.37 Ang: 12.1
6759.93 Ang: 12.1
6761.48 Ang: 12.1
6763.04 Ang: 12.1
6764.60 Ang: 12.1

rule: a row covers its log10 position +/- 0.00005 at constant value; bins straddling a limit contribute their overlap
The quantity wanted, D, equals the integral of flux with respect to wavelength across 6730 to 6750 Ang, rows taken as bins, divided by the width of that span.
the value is 12.1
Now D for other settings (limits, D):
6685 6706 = 12.2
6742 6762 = 12.1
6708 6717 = 12.1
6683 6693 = 12.3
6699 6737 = 12.2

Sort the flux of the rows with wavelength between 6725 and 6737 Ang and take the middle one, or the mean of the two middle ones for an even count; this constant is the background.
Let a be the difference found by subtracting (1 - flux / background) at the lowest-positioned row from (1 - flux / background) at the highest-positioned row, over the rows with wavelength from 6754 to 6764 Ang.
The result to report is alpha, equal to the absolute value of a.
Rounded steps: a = 0.000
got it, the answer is 0.000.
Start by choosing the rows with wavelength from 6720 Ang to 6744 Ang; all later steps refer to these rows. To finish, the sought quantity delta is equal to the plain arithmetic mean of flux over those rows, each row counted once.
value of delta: 12.2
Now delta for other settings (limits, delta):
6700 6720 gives 12.1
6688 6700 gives 12.2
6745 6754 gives 12.0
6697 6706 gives 12.3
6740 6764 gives 12.1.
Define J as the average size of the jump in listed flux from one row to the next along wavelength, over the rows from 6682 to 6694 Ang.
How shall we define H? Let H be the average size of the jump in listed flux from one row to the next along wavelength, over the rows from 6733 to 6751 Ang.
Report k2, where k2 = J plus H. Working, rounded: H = 0.0182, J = 0.029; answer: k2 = 0.047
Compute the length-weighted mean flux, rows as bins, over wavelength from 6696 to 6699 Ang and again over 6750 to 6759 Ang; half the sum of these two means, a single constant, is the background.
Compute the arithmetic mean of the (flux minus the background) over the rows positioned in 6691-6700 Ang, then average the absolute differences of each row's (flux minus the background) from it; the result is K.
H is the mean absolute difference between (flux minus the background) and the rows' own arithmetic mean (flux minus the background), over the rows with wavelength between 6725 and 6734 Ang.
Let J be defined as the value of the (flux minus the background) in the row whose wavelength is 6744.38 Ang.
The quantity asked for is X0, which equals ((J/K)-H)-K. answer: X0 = -1.8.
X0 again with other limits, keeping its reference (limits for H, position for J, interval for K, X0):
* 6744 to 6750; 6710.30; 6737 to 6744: 0.3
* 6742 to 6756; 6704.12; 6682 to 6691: 0.2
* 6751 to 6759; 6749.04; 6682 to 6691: -2.8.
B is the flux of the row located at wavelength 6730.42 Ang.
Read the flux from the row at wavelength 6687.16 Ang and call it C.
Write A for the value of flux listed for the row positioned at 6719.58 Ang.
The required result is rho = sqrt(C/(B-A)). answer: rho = 7.8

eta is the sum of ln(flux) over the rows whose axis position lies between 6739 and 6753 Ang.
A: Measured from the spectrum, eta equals 22.4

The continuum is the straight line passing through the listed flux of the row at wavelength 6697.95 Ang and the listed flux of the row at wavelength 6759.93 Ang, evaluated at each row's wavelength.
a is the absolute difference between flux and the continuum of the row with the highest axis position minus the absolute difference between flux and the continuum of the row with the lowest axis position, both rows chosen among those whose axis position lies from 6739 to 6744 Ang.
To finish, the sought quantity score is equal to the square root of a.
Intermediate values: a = 0.02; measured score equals 0.14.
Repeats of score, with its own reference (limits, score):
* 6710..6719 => 0.42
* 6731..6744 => 0.21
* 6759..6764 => 0.10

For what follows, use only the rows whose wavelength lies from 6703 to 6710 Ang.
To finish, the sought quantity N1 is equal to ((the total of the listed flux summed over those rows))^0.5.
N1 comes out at 7.0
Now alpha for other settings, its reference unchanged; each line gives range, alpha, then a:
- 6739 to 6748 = 0.016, 0.016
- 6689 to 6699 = 0.008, -0.008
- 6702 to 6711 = 0.008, 0.008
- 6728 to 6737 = 0.000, 0.000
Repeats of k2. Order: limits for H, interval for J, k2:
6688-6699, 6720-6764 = 0.031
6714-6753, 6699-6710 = 0.058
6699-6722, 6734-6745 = 0.060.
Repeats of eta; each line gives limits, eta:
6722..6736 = 22.5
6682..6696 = 22.6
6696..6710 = 22.5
